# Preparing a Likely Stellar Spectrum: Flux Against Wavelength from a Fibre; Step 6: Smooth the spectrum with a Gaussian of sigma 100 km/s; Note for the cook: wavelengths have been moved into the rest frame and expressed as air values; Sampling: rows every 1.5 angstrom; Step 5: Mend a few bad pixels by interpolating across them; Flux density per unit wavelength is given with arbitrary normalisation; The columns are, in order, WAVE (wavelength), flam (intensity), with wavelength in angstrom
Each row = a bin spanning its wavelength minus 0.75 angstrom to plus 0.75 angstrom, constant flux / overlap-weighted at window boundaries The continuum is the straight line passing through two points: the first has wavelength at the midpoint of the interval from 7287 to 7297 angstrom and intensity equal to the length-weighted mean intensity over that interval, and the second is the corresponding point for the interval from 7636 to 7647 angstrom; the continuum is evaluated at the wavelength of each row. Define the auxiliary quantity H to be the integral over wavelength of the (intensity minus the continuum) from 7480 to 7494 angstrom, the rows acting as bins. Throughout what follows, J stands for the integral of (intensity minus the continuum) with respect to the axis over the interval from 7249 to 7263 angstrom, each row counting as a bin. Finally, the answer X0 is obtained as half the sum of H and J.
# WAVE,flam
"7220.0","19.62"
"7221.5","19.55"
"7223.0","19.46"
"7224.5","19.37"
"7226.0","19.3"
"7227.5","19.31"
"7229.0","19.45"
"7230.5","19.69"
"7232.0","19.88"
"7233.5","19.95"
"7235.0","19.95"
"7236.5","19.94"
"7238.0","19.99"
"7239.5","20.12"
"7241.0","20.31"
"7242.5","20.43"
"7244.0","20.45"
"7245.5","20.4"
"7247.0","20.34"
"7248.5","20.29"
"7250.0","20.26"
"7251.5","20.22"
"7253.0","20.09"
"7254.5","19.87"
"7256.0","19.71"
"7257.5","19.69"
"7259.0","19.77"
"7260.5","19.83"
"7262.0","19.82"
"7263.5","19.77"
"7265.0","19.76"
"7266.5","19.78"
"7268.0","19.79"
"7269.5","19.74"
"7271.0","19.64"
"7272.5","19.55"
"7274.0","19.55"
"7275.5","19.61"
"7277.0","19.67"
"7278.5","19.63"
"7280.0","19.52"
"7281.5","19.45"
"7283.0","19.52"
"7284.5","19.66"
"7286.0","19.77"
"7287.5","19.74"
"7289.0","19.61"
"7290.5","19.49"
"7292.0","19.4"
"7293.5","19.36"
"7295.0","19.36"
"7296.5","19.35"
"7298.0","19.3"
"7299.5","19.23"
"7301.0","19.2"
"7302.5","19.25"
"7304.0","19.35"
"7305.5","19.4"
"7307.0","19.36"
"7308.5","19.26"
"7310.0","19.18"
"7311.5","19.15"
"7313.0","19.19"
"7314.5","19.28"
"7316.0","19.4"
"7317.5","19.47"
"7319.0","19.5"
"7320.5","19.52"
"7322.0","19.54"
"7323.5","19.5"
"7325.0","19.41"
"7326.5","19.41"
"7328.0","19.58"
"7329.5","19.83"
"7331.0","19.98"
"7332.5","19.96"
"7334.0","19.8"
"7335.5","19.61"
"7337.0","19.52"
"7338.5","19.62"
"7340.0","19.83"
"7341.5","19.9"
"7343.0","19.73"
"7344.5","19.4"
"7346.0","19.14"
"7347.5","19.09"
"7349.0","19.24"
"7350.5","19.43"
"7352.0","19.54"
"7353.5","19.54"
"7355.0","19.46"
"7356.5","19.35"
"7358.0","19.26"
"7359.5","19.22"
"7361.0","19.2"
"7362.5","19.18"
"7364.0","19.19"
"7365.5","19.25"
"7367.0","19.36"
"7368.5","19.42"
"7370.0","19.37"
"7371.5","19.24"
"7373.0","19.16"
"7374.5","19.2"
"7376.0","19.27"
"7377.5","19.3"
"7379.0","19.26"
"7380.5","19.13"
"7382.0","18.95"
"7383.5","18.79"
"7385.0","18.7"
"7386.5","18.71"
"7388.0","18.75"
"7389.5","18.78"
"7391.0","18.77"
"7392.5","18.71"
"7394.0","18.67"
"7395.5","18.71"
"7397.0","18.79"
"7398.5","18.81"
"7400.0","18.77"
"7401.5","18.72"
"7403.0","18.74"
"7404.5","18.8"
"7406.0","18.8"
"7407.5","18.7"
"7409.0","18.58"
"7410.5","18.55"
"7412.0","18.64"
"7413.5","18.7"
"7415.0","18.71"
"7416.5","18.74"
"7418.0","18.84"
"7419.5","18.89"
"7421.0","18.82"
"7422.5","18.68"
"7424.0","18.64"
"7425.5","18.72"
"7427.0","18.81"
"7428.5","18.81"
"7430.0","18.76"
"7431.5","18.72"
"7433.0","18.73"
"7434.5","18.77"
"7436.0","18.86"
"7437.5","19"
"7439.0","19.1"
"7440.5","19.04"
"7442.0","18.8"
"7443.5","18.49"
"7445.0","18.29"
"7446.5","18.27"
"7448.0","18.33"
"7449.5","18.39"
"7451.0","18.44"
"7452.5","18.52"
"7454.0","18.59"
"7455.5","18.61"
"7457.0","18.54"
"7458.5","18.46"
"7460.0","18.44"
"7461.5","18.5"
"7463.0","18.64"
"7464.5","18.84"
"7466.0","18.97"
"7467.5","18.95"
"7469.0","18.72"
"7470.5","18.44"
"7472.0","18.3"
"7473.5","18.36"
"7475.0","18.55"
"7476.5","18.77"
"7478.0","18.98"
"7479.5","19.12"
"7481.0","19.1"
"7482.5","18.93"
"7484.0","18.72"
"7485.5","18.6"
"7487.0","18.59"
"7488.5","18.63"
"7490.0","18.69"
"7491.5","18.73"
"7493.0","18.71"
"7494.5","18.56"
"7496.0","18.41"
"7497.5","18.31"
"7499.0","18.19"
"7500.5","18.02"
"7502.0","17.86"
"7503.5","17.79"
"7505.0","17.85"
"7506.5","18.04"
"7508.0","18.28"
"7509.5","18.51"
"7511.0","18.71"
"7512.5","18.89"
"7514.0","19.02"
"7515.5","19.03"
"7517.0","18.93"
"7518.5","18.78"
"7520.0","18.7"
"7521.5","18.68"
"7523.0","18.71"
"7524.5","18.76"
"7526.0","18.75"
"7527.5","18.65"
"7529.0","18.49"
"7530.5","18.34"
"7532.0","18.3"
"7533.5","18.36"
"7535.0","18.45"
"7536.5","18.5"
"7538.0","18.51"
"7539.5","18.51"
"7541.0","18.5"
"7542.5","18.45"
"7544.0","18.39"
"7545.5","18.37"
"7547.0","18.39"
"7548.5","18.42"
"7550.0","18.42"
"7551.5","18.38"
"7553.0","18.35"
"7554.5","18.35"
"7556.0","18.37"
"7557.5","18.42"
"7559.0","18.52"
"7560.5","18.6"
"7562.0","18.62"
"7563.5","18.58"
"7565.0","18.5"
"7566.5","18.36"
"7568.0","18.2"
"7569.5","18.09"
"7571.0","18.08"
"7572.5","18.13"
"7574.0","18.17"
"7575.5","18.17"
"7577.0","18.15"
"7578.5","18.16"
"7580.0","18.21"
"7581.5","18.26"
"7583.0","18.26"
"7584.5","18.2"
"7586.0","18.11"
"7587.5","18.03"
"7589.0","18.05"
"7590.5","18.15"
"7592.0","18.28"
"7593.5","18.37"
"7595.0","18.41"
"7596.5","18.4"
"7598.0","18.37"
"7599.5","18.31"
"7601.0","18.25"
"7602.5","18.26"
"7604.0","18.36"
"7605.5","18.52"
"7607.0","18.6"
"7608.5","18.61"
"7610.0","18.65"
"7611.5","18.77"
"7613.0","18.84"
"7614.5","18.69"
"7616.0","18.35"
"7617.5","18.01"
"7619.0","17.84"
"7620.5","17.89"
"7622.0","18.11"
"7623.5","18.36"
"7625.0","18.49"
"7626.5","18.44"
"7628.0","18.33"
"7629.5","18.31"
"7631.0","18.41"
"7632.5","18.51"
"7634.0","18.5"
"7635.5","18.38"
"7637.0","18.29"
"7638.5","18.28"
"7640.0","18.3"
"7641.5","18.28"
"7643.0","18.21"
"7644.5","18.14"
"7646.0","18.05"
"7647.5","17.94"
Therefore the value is 2.1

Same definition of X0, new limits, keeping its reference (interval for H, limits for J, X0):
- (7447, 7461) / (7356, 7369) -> -2.6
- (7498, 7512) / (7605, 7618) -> -2.3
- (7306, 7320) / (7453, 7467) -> -2.3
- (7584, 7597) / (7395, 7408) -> -3.2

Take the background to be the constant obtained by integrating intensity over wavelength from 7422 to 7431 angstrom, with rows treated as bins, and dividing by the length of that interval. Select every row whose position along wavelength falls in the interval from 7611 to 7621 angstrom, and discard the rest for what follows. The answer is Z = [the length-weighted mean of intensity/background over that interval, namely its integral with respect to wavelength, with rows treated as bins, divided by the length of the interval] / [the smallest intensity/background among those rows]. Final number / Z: 1.03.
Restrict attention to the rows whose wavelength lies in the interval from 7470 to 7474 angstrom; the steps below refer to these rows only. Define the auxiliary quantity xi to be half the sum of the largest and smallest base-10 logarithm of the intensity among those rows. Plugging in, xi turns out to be 1.264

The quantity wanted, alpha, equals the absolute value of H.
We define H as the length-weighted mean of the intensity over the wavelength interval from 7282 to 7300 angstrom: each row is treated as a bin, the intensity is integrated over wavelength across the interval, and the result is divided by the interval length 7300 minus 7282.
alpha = 19.5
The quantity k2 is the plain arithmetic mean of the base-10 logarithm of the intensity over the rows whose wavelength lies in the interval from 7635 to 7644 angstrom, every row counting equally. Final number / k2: 1.26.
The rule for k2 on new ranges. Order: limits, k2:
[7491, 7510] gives 1.26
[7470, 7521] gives 1.27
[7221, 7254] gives 1.30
